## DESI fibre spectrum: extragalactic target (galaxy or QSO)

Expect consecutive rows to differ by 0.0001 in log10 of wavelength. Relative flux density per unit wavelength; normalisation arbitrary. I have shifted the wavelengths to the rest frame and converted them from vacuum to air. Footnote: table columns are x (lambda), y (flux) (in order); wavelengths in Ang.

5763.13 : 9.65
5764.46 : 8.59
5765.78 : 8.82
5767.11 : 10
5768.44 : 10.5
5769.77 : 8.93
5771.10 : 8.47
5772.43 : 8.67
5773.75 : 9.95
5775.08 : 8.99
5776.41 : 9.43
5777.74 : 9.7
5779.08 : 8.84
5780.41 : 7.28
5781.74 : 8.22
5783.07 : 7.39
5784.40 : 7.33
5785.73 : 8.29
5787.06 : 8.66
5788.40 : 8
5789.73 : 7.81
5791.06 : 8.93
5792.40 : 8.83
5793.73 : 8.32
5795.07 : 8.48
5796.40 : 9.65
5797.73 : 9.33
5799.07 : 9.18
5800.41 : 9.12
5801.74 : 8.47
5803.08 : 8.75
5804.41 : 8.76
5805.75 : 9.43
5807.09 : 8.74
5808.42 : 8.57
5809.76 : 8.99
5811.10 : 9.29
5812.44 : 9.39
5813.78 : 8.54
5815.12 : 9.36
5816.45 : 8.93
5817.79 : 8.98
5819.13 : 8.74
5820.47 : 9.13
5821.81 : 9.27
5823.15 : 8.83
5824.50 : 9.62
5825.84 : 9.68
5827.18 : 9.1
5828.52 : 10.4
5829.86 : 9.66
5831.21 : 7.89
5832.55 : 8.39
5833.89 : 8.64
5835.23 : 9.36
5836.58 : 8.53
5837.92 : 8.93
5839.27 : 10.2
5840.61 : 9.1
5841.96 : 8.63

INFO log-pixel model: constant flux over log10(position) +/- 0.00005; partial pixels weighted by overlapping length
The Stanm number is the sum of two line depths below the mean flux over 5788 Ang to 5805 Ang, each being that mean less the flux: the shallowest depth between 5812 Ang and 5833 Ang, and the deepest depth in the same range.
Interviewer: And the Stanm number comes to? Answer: -0.8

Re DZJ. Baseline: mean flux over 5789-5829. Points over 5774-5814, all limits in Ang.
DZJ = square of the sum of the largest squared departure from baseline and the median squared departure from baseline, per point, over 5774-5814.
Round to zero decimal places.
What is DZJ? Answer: 10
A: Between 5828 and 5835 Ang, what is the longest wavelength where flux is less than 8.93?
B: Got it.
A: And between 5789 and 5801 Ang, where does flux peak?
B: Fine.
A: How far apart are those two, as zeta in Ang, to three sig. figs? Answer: 37.5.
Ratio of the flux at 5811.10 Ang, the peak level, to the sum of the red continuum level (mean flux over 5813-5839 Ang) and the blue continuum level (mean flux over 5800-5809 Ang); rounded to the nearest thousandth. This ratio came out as 0.519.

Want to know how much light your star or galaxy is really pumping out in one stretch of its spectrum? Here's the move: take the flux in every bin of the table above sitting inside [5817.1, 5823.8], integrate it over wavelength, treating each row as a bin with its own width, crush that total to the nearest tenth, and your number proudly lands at 60.2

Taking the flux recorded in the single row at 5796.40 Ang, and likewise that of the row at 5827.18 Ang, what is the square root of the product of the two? 9.4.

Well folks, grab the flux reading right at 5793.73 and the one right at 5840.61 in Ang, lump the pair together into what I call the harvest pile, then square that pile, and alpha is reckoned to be 303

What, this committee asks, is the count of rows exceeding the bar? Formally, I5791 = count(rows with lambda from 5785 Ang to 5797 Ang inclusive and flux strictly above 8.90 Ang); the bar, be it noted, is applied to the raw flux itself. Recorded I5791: 2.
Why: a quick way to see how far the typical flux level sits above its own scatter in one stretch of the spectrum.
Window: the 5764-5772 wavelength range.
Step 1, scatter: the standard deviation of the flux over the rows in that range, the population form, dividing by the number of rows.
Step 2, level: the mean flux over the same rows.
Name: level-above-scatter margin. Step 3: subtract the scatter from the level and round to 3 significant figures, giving 8.46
